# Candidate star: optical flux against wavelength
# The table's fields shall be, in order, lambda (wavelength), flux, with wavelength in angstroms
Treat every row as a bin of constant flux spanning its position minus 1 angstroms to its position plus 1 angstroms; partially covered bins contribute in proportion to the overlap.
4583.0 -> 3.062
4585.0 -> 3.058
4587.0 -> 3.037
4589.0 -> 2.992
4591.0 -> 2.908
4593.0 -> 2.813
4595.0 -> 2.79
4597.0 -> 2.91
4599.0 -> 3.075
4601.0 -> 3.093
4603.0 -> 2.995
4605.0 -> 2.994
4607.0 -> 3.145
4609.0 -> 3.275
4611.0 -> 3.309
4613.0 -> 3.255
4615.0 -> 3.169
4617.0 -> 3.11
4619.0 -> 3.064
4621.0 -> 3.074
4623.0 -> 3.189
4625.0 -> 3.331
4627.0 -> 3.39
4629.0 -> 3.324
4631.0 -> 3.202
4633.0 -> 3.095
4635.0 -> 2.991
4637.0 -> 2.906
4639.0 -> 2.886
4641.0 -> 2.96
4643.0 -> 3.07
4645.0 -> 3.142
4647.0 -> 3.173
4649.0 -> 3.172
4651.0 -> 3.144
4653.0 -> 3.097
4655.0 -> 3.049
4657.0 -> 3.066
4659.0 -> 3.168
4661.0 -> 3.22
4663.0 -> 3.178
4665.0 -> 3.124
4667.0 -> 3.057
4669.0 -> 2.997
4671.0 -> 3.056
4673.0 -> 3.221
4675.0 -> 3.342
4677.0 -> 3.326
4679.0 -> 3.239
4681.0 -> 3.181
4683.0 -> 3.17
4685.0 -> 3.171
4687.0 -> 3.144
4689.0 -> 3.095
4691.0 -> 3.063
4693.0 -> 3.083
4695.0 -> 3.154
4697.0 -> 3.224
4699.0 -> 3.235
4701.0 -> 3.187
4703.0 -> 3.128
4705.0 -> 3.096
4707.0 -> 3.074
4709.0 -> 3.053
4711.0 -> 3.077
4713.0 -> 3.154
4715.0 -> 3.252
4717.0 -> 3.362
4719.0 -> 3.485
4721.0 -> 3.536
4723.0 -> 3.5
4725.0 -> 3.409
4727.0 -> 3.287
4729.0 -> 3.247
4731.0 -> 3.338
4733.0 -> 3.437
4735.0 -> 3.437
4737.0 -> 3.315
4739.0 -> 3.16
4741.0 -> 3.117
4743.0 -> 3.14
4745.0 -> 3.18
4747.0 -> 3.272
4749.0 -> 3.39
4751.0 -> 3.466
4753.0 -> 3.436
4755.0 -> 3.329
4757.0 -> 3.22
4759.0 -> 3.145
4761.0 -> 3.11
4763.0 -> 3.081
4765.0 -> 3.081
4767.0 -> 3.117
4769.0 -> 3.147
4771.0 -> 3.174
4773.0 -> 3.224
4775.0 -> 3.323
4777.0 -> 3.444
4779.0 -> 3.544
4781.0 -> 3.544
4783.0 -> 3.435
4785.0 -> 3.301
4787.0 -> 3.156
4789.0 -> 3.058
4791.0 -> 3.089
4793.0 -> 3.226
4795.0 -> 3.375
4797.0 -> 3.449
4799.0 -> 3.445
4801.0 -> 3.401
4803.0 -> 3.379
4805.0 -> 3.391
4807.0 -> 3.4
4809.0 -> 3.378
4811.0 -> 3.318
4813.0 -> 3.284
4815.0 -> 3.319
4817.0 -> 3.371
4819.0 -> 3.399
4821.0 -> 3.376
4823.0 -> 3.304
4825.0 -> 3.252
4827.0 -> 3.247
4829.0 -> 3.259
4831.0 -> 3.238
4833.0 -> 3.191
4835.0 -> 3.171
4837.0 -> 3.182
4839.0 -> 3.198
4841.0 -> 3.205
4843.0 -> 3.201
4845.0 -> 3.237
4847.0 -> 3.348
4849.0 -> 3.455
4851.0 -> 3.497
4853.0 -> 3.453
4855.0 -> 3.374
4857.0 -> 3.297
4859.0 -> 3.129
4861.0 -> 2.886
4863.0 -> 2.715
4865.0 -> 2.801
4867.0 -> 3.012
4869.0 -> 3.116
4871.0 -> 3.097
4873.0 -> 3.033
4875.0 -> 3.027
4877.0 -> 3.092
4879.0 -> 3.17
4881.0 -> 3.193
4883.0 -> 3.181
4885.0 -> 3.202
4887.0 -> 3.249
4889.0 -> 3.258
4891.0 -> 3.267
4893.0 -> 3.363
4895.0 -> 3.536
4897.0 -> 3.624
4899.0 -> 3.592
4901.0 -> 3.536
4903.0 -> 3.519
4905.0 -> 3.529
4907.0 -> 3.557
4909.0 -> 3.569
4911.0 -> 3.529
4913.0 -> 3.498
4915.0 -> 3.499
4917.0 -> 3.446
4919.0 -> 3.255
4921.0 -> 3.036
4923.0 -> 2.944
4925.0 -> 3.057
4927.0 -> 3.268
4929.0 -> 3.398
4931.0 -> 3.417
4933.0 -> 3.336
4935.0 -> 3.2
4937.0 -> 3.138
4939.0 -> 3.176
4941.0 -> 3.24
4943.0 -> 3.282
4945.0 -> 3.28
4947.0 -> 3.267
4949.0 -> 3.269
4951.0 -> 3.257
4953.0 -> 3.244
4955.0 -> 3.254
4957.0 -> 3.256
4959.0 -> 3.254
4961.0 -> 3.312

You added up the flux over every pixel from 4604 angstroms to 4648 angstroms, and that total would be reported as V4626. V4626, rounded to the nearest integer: 69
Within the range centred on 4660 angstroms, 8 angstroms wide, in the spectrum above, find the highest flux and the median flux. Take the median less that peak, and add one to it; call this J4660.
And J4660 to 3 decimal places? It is 0.953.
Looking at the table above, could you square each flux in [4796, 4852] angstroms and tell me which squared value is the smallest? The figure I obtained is 10.06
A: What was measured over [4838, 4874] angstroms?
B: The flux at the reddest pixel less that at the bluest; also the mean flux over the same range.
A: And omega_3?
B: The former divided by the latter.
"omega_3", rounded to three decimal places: -0.052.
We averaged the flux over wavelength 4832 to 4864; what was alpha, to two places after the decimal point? 3.22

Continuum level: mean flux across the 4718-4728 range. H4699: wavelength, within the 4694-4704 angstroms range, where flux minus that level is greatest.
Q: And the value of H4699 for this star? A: 4699.0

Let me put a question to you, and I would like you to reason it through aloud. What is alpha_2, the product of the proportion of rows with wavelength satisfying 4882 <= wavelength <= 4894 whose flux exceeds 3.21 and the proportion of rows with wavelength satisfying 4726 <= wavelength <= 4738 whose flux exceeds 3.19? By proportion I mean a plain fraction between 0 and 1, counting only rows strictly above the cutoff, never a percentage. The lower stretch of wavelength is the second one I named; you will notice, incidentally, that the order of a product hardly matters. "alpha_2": 0.7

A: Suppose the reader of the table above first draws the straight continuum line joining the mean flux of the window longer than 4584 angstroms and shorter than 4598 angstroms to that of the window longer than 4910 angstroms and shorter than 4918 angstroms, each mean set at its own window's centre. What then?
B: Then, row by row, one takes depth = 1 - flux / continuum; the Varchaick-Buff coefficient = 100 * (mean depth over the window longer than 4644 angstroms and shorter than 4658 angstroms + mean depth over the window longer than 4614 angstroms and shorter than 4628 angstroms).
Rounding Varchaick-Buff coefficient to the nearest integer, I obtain -10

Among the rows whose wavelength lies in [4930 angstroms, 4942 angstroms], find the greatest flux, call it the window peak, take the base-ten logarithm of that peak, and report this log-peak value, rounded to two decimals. 0.53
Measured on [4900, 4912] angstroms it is 0.55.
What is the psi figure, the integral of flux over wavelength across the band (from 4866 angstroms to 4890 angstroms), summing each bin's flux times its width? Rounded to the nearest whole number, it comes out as 75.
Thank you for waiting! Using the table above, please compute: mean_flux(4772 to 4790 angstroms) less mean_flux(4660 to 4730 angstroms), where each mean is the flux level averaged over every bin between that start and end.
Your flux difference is 0.13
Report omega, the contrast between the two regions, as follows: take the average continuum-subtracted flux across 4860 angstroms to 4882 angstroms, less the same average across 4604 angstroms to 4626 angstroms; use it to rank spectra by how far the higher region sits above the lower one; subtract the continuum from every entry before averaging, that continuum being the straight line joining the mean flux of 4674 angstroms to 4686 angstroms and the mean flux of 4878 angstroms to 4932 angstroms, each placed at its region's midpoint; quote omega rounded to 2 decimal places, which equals -0.30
